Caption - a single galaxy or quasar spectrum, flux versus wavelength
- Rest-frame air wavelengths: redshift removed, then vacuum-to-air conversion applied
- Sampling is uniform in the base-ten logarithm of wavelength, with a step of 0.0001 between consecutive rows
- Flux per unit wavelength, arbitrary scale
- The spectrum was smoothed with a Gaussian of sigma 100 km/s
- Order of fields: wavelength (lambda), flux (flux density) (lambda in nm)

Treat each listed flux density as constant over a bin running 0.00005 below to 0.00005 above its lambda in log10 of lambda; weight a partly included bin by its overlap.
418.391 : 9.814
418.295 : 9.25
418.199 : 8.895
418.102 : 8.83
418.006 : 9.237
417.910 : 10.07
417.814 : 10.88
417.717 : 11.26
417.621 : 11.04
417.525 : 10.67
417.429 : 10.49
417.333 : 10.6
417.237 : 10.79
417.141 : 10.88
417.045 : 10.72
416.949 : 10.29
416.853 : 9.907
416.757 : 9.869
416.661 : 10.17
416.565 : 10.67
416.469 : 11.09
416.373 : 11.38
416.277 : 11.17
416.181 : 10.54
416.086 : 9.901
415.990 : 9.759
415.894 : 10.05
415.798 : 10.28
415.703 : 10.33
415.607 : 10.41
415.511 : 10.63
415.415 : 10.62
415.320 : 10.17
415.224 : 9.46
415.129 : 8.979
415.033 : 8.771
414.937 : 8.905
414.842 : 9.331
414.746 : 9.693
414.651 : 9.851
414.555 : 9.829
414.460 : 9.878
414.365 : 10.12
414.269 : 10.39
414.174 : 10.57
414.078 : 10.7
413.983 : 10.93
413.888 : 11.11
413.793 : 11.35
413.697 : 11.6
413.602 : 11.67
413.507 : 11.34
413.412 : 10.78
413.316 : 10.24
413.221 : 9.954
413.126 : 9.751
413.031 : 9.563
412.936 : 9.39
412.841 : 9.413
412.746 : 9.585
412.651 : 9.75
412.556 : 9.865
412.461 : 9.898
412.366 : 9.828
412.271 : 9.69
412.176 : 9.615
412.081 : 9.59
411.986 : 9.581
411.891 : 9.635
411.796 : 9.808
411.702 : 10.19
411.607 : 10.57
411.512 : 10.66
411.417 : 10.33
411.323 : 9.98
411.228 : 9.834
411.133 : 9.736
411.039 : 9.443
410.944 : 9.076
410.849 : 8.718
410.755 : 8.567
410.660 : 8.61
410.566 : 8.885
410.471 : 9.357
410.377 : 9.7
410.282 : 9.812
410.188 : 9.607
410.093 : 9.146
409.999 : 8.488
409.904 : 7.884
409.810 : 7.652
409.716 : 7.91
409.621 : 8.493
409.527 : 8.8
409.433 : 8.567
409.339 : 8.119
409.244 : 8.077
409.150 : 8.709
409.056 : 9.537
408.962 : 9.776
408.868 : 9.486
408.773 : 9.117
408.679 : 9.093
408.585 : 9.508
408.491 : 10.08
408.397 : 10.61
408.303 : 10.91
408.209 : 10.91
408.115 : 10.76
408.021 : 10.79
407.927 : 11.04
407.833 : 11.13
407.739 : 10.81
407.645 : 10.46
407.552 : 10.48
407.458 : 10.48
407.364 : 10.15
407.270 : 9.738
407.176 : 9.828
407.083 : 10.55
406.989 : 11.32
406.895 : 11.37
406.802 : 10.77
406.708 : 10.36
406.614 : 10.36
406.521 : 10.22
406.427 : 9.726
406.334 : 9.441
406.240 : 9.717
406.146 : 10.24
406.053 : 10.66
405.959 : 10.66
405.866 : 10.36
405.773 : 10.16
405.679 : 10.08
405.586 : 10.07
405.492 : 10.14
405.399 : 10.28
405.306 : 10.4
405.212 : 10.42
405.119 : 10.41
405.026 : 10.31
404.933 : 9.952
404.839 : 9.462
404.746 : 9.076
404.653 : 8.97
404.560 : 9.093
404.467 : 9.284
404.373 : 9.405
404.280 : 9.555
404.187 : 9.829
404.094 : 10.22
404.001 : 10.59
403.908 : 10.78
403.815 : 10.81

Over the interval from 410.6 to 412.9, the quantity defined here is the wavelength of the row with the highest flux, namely 411.512 nm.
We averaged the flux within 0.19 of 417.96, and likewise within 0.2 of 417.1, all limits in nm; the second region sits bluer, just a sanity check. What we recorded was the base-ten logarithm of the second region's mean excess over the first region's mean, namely -0.04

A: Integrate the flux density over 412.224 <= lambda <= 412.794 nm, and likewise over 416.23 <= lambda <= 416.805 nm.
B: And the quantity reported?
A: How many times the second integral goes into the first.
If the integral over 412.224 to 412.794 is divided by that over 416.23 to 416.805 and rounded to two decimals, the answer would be 0.90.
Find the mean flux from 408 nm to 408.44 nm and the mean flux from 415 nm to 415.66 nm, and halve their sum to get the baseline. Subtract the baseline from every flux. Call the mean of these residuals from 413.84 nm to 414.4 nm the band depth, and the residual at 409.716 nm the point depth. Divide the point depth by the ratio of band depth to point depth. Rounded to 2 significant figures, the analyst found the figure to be 19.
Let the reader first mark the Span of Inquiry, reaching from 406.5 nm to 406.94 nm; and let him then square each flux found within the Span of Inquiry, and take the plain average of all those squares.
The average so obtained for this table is 113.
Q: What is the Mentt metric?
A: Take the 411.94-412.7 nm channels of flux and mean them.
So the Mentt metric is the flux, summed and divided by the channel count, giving 9.7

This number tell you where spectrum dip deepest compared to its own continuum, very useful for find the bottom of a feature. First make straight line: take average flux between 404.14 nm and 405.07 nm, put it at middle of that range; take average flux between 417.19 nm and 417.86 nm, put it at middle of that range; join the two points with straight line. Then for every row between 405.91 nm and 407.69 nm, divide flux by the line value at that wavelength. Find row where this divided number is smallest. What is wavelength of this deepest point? 406.334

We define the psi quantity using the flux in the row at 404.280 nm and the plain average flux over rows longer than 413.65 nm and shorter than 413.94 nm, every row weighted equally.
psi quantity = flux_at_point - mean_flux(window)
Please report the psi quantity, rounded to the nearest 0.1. -1.8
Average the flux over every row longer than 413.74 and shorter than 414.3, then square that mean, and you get 118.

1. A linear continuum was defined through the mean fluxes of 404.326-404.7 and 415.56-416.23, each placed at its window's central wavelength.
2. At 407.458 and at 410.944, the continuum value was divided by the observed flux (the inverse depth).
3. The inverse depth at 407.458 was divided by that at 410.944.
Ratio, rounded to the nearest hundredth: 0.84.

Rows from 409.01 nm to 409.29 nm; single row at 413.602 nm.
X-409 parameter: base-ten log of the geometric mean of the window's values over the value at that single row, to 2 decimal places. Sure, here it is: -0.12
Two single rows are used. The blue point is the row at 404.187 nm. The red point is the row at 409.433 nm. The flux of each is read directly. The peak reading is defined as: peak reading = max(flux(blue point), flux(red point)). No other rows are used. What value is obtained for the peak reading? 9.8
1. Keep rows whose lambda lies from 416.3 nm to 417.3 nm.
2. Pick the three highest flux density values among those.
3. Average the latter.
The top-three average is 11.1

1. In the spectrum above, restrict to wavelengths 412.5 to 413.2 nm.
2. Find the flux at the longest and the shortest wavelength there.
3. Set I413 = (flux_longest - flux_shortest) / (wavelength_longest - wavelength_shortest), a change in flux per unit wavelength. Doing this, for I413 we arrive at 0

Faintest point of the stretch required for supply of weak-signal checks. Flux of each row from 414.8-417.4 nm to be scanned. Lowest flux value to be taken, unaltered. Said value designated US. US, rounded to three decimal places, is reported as 8.771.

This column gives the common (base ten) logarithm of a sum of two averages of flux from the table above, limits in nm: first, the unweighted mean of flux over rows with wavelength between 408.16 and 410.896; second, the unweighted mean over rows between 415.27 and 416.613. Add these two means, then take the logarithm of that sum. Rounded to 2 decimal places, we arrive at 1.29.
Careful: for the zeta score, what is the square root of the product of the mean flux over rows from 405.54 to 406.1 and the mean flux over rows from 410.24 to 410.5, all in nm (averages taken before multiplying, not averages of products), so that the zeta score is 10.0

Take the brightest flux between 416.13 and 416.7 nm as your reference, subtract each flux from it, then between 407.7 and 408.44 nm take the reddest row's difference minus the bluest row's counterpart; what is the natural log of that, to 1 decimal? -1.6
